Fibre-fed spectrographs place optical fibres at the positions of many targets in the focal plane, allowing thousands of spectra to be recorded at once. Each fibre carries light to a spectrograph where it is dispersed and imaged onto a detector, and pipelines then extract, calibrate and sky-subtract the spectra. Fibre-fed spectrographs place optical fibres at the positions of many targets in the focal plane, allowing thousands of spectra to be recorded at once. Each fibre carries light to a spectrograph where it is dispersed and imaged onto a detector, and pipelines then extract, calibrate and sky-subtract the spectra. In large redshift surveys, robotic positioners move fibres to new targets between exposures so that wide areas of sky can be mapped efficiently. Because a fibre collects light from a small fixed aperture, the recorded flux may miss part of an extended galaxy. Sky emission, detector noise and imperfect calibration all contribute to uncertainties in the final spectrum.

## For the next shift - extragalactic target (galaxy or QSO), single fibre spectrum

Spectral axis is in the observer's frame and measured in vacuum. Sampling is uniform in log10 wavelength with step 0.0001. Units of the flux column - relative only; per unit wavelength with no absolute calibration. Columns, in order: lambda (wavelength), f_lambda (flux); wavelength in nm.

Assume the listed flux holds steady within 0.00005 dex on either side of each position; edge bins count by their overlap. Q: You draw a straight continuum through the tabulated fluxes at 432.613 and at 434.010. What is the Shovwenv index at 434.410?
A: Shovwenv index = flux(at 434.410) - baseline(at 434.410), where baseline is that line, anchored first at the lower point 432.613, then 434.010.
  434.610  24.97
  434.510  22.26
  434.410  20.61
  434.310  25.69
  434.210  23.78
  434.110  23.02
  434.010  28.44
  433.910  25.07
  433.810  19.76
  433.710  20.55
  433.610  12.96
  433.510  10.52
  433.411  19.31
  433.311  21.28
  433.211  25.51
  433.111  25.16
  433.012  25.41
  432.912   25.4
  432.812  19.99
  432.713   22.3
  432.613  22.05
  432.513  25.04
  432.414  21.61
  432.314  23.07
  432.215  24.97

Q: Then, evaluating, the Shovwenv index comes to -10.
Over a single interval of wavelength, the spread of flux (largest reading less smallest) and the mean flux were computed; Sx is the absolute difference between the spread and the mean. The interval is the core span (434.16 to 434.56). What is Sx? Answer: 18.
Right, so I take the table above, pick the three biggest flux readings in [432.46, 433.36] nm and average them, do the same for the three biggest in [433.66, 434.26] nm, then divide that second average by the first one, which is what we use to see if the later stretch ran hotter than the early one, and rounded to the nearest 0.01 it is 1.01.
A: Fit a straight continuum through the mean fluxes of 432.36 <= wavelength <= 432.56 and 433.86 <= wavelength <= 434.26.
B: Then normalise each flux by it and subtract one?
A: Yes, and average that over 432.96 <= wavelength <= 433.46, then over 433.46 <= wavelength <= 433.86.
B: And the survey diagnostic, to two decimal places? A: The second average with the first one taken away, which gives -0.32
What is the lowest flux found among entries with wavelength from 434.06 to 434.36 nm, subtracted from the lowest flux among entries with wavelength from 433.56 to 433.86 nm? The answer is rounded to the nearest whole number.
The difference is -10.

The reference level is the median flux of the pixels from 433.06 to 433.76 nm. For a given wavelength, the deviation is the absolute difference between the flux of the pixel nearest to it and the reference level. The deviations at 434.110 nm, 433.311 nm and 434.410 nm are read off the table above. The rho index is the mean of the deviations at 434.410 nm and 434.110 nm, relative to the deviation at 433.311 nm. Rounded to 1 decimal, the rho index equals 1.7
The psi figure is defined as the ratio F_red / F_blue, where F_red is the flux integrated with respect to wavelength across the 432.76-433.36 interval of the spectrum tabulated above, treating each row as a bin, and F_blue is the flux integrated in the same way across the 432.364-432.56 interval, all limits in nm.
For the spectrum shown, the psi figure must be 3.1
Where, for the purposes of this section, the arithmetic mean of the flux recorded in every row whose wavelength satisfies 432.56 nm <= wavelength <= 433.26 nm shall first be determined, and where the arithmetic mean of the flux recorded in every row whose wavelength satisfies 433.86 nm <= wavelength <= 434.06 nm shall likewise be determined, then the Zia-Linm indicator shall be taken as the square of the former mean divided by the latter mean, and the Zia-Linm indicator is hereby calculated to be 21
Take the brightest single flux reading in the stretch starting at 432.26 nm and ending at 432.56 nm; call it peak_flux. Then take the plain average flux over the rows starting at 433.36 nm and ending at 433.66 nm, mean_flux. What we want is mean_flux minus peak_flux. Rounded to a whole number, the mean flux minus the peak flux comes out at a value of -11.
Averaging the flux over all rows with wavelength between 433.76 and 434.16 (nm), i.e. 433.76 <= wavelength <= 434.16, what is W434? 24.1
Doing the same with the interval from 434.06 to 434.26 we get 23.4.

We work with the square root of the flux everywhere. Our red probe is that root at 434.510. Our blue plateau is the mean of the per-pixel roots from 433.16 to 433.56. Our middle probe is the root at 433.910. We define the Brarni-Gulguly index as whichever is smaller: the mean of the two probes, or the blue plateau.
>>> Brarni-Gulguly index 4.3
